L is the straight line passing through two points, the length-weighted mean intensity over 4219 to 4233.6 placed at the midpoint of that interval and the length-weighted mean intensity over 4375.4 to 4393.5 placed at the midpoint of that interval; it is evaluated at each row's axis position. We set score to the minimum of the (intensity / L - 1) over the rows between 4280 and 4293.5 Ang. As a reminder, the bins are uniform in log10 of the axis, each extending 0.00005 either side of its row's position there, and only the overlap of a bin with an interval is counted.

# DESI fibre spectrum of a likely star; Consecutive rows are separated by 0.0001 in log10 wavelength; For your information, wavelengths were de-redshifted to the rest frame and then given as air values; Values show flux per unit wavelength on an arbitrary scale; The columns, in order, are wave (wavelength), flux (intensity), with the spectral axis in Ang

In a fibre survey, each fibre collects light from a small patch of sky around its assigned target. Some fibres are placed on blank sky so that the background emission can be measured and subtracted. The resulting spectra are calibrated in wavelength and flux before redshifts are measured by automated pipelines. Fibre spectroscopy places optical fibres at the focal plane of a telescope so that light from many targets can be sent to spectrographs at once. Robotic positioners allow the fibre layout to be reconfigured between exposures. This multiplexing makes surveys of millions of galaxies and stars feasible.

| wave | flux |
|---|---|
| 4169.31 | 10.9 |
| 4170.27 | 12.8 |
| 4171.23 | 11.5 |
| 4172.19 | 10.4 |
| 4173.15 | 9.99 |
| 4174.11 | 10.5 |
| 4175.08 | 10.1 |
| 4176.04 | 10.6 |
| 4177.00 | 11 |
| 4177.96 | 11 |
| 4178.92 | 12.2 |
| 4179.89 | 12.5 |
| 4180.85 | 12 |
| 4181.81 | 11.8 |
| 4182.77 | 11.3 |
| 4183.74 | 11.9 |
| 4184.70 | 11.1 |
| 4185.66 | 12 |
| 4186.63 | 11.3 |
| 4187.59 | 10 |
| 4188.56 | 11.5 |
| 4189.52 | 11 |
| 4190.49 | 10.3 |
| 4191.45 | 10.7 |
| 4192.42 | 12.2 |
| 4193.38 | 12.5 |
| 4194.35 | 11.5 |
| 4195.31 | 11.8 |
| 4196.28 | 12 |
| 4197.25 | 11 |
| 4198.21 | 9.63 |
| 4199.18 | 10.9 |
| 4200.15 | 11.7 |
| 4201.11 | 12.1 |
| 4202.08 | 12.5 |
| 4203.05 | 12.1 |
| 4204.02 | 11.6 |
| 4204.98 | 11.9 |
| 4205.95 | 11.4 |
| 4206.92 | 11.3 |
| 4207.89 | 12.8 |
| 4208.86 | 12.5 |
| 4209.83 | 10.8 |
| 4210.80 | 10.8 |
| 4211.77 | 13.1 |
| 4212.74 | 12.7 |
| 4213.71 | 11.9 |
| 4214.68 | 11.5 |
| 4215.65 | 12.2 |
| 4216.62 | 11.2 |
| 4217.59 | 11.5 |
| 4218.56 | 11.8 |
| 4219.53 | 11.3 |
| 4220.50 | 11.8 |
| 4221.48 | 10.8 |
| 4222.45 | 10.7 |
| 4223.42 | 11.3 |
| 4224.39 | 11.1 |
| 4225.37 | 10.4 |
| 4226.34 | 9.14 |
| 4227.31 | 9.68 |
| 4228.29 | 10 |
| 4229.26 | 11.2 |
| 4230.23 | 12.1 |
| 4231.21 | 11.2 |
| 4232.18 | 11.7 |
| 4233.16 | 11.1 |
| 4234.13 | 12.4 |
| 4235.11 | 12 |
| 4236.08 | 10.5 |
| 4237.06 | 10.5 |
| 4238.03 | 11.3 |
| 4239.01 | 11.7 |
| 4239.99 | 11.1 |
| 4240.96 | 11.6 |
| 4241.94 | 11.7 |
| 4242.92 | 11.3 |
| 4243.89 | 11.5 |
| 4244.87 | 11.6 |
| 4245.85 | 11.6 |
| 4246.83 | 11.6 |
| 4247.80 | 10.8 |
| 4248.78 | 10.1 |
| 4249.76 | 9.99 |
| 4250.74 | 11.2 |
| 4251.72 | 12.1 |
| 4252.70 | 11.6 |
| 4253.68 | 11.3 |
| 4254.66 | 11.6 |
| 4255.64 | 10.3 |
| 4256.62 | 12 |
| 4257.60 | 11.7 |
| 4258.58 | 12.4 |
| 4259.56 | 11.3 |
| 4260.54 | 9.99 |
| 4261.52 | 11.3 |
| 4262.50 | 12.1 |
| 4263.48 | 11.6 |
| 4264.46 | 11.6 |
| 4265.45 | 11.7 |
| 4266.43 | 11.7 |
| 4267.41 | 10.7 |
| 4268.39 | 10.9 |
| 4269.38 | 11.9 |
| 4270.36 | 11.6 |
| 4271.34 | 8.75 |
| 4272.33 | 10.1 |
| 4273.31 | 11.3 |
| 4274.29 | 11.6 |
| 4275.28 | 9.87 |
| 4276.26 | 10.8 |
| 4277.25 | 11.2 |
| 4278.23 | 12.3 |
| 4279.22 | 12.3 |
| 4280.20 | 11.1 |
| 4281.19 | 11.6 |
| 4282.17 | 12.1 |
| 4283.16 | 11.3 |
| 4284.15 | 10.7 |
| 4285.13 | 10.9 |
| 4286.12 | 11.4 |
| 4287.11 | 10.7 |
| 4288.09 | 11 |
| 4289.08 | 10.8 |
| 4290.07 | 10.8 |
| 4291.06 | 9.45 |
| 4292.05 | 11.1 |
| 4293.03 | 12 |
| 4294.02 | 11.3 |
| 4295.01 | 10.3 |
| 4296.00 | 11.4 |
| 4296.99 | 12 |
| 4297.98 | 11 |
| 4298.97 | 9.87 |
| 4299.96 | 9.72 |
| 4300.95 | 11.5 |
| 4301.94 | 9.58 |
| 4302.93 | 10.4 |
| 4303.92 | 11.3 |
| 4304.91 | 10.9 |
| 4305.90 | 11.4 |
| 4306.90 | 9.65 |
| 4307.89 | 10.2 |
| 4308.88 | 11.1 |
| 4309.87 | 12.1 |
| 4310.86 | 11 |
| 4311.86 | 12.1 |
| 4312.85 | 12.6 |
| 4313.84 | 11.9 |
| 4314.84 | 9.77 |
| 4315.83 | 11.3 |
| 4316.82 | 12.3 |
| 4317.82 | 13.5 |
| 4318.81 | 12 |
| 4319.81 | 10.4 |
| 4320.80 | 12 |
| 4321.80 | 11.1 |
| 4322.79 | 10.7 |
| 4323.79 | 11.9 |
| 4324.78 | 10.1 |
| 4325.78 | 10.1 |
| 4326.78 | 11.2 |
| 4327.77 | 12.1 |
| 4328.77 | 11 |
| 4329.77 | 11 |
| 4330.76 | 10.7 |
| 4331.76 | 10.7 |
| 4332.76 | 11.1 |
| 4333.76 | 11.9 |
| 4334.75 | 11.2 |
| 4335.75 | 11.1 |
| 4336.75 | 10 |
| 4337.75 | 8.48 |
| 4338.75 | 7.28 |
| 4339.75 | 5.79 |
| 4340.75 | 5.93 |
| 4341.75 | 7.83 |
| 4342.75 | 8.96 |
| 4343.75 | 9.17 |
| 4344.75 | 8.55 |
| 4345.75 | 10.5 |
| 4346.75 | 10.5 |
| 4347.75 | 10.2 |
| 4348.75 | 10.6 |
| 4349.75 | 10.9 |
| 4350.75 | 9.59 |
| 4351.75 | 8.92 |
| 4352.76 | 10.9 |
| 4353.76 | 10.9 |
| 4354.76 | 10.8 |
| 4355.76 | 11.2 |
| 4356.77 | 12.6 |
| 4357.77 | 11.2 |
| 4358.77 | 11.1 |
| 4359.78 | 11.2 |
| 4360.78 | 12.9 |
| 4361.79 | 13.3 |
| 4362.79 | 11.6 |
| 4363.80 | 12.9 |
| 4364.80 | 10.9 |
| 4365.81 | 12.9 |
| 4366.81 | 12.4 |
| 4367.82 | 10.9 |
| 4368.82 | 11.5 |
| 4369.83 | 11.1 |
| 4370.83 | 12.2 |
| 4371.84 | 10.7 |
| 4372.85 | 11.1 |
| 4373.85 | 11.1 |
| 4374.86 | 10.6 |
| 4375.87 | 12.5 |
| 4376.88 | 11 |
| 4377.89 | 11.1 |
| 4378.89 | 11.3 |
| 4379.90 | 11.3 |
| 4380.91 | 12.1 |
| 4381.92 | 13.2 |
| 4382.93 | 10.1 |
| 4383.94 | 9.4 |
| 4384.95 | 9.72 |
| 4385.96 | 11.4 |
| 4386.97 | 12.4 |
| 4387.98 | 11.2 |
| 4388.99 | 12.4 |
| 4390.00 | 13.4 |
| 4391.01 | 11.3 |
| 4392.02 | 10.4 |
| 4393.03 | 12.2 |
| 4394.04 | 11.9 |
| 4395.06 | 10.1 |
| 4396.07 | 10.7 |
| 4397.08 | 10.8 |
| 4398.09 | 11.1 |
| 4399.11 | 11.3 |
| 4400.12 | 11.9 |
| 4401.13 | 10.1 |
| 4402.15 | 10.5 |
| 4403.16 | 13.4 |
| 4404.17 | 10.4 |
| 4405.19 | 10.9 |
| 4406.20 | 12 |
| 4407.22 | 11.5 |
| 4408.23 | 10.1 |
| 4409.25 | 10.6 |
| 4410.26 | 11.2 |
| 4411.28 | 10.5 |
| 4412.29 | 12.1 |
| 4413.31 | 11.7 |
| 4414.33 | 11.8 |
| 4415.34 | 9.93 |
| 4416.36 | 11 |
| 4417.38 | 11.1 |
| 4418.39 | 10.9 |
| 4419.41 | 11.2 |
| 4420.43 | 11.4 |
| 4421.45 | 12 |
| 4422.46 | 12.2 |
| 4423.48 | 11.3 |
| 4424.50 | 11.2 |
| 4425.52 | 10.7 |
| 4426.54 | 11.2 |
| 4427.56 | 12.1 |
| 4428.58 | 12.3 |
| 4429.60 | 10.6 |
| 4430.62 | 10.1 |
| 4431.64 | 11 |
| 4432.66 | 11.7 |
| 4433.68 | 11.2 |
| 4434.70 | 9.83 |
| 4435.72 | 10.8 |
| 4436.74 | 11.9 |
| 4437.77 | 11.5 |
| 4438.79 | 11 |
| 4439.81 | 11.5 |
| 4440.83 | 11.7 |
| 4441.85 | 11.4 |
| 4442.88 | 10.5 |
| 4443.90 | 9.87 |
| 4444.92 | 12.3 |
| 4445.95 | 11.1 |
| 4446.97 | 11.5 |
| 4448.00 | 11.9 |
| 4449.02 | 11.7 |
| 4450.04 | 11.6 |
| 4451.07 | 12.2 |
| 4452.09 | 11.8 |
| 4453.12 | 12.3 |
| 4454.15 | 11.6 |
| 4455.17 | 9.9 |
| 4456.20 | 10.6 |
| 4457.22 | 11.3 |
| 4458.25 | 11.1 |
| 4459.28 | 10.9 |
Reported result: -0.15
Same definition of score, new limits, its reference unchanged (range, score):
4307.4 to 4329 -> -0.13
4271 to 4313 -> -0.21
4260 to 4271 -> -0.09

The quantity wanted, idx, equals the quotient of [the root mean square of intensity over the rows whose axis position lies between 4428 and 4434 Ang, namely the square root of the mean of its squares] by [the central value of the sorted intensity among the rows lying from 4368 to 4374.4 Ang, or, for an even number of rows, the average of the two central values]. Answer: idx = 1.01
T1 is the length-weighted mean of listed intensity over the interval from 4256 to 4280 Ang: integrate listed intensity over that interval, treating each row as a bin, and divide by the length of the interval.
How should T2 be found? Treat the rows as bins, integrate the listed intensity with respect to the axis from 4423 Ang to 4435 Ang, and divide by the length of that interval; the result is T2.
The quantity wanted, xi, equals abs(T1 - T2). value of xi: 0.15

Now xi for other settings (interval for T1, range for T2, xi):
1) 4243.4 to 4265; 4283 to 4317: 0.35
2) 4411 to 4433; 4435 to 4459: 0.05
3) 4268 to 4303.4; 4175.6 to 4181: 0.57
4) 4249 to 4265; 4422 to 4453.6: 0.00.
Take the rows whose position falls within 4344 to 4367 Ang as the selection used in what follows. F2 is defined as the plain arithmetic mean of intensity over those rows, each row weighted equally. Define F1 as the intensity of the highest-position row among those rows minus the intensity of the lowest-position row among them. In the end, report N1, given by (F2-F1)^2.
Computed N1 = 53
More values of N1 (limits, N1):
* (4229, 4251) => 128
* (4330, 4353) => 88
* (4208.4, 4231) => 137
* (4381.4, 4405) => 198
